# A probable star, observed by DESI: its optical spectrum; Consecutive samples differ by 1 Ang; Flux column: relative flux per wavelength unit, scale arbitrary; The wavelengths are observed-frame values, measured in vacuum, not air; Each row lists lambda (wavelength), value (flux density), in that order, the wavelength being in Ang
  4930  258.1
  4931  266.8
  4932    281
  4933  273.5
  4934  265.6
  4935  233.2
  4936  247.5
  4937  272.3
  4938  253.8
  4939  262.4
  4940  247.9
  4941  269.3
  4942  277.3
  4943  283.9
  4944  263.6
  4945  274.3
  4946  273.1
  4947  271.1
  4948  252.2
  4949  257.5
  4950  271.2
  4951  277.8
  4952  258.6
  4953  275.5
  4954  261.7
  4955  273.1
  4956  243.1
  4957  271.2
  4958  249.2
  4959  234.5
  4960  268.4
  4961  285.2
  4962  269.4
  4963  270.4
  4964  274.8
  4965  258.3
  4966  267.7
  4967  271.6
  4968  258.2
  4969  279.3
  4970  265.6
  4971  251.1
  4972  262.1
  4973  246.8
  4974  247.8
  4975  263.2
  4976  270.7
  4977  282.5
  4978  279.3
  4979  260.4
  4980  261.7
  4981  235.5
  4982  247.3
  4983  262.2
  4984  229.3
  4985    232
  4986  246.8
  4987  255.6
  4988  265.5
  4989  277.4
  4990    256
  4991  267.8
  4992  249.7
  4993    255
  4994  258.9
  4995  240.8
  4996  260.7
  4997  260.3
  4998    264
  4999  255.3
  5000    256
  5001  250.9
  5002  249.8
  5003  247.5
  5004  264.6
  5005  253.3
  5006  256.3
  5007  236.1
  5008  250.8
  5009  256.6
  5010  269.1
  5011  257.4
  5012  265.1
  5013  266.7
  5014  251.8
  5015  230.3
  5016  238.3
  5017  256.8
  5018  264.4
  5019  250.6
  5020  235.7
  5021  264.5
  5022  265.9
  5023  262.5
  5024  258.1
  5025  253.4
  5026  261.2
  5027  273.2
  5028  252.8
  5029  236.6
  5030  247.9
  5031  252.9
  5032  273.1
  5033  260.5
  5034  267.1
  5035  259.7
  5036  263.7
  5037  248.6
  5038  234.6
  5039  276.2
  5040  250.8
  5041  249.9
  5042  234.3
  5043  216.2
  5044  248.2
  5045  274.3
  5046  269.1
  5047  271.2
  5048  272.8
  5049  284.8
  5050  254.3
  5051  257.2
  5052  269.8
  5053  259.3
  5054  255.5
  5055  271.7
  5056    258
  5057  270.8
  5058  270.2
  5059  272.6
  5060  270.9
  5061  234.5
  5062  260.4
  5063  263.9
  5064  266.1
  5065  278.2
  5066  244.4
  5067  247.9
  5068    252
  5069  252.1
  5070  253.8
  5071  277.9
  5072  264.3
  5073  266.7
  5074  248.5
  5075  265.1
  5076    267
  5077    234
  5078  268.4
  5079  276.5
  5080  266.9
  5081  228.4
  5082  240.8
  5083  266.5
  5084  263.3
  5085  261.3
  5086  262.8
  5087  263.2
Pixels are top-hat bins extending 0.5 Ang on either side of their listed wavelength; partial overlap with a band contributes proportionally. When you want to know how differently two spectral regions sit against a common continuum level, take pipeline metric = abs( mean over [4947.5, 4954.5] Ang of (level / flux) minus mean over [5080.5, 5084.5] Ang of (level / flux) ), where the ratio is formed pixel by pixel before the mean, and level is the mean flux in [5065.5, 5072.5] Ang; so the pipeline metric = 0.062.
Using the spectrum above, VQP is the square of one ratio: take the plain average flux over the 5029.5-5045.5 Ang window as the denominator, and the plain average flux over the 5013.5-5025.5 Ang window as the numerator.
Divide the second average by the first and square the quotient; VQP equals 0.99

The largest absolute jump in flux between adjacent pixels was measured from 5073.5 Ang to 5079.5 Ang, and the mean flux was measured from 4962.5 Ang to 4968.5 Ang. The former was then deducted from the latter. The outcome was 232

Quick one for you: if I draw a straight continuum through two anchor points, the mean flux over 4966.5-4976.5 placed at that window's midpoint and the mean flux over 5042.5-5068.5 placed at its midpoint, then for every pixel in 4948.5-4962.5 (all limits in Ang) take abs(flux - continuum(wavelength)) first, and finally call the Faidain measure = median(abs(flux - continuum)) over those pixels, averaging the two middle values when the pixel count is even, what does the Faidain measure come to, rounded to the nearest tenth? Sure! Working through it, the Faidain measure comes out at 10.5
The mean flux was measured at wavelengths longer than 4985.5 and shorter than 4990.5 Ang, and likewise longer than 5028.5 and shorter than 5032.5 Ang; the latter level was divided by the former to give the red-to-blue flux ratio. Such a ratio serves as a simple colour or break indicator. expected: 0.971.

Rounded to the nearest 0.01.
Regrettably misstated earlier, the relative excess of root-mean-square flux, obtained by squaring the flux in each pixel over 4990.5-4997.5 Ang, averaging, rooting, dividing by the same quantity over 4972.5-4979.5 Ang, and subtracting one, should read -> -0.03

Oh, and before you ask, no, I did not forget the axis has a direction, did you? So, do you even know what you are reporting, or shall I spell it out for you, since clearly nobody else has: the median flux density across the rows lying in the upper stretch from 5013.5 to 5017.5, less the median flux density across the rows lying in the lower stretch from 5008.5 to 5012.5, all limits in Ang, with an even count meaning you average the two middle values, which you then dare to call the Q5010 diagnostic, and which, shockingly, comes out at -16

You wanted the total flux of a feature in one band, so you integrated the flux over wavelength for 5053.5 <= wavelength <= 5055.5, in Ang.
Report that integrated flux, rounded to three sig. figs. 527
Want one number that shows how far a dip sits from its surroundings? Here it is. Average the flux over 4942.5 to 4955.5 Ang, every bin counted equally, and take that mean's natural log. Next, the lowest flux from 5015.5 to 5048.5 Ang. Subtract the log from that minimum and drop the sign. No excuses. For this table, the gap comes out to 211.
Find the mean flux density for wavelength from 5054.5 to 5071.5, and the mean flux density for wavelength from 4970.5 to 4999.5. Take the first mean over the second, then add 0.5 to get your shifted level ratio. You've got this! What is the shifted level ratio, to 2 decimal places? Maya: 1.52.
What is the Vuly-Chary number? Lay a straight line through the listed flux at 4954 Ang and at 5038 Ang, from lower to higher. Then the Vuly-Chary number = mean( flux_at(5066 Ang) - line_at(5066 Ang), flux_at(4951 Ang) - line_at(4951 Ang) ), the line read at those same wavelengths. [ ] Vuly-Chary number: 17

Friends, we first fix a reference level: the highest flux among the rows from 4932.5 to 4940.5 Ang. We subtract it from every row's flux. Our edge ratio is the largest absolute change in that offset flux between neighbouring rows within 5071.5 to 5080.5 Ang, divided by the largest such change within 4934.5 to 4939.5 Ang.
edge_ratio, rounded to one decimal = 1.4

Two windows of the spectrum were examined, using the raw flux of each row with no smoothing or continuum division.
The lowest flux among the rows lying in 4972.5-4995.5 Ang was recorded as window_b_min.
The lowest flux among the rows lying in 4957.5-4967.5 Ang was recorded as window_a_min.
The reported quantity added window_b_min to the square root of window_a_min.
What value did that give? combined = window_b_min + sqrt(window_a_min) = 245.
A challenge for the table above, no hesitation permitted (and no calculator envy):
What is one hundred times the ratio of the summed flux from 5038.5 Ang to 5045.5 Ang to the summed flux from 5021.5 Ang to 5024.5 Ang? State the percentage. 222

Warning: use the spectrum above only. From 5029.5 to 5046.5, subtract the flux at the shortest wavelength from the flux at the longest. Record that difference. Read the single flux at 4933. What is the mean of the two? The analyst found 147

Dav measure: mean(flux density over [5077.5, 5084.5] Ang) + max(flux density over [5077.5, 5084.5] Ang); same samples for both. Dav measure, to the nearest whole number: 535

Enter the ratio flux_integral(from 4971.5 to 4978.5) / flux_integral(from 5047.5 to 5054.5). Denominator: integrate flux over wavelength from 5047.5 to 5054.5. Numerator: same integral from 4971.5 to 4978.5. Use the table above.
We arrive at 1.00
